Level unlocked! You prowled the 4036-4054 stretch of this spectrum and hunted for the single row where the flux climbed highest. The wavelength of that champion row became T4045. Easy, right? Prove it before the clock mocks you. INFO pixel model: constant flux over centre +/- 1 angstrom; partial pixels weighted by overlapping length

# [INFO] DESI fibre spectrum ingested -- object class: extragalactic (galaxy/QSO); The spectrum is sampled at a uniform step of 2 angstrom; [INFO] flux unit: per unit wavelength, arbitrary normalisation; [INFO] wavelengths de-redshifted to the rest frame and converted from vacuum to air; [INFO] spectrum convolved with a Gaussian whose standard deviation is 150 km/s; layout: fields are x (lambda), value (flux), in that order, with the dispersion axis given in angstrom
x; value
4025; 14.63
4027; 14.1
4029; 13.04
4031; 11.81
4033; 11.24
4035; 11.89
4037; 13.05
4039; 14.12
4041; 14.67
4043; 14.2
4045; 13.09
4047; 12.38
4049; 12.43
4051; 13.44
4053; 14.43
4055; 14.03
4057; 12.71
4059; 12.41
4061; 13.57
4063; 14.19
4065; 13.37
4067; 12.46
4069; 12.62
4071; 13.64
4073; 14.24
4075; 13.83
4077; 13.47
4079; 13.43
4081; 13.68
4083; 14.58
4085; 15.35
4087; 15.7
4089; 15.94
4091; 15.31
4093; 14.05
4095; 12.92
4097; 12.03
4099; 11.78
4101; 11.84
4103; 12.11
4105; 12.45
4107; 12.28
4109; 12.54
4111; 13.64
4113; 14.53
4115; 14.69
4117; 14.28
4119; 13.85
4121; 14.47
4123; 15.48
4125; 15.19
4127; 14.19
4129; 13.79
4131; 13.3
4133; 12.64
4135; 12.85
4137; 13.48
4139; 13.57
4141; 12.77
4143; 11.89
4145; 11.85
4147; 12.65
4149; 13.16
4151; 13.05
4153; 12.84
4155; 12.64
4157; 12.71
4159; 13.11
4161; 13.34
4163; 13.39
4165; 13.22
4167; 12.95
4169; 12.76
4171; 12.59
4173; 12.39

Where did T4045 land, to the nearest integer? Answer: 4041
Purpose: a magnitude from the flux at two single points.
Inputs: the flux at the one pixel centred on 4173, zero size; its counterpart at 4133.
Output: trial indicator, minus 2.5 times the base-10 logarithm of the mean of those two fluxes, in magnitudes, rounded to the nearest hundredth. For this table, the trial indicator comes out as -2.74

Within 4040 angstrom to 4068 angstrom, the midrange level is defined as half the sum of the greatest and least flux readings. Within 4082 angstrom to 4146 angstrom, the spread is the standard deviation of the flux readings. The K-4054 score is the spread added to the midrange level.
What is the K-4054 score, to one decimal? 14.8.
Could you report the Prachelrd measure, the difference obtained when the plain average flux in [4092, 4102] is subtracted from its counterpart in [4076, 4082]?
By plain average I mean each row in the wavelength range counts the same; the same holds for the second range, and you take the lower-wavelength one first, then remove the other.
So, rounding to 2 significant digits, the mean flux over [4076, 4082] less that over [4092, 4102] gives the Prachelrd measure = 1.0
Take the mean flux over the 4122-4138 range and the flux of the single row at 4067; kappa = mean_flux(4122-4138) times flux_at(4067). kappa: 173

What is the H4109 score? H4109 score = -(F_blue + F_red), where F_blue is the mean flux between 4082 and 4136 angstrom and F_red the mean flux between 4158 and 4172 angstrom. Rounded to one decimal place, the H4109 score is -26.8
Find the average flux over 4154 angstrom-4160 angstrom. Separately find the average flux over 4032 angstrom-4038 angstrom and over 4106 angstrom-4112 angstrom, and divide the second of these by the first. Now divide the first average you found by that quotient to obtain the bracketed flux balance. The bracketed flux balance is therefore 12.1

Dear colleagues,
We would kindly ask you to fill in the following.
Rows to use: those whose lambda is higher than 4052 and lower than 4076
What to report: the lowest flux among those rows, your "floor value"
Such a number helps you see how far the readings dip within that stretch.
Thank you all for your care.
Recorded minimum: 12.41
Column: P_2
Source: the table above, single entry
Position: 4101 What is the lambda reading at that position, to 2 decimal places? 11.84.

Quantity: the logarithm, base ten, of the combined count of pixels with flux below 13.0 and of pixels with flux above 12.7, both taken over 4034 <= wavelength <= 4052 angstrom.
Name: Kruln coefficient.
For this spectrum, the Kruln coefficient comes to 0.95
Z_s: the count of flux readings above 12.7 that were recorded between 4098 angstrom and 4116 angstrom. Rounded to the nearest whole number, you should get 3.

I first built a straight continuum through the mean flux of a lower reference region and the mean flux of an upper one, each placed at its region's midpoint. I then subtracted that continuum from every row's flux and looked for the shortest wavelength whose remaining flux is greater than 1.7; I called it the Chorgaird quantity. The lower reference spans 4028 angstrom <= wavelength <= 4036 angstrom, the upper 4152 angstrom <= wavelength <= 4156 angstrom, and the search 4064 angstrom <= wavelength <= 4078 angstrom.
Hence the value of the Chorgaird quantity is 4073 angstrom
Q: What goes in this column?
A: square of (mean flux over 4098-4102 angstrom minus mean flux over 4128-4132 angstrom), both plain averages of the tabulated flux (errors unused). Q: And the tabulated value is 3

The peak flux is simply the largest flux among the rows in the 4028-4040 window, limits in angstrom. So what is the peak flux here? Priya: 14.12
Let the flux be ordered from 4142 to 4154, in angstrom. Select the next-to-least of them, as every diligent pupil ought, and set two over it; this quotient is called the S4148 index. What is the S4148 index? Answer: 0.168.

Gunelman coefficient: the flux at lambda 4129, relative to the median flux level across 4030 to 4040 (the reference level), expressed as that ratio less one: 0.16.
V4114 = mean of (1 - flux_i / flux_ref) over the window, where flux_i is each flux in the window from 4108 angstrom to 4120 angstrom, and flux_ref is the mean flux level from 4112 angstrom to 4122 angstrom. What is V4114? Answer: 0.031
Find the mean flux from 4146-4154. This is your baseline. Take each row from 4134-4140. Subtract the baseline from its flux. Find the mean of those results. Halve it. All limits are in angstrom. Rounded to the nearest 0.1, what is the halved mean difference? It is 0.2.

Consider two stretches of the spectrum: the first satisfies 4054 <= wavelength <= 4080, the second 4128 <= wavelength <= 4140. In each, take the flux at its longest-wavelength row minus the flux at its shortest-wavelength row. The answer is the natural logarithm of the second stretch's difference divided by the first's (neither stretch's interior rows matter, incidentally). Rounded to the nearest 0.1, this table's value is -1.0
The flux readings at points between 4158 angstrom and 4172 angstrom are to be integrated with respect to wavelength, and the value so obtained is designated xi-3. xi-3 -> 183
